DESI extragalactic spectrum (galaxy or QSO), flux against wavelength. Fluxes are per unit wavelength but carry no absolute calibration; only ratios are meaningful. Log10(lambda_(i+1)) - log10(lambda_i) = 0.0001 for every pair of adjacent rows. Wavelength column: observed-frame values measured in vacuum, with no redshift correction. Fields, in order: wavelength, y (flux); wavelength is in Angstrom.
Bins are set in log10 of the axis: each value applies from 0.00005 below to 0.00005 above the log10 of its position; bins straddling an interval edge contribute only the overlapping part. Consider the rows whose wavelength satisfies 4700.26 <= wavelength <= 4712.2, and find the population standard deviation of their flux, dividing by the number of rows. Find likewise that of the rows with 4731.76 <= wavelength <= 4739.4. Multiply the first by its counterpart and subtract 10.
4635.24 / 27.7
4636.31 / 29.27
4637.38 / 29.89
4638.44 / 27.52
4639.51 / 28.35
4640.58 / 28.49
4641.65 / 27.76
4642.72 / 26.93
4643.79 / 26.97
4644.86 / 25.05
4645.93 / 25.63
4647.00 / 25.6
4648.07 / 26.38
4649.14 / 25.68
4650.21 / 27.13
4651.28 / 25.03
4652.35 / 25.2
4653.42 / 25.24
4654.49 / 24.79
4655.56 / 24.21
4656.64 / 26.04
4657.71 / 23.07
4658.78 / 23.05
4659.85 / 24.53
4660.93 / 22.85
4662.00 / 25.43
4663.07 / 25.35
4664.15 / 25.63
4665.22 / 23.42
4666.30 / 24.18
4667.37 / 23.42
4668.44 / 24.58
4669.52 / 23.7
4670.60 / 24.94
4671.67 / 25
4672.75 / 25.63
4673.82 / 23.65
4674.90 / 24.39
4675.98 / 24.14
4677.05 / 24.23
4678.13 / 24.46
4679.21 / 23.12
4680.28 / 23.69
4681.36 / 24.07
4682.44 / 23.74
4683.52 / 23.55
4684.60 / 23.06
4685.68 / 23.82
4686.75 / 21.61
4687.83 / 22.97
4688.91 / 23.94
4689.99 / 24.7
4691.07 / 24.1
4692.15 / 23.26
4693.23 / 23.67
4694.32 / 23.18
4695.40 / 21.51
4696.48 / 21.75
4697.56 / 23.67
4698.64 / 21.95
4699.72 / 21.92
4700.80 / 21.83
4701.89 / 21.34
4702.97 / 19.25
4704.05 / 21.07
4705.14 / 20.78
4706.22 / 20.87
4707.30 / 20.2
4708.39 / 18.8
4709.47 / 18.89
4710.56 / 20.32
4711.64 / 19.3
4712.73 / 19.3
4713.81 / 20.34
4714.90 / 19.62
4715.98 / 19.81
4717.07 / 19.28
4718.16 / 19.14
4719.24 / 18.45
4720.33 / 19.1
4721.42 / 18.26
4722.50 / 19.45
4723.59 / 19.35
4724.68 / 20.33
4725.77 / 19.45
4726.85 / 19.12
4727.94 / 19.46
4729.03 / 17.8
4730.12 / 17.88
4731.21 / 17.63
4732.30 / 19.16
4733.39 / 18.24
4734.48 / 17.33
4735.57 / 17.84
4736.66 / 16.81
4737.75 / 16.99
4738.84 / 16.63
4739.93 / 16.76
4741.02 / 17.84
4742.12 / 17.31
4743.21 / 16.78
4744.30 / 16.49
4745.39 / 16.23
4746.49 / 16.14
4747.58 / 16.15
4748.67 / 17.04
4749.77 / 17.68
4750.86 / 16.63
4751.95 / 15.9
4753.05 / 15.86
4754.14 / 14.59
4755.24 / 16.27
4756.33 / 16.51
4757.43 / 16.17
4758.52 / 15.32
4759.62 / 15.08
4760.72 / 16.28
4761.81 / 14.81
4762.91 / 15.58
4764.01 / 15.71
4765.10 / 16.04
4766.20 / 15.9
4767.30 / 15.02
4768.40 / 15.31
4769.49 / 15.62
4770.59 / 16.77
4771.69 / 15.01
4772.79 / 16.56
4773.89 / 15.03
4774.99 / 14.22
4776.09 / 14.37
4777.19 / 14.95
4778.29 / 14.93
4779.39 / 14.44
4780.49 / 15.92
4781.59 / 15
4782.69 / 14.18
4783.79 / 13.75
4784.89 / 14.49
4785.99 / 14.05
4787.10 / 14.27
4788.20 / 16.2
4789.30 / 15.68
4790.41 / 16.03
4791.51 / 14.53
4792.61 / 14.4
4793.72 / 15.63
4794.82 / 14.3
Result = -9.17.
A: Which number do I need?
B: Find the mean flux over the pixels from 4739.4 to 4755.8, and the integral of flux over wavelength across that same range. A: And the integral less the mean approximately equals 254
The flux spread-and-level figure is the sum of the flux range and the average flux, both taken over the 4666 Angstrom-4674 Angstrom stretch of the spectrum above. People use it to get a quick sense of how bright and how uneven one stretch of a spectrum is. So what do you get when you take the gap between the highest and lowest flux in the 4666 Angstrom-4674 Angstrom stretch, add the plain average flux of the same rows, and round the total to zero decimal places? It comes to 27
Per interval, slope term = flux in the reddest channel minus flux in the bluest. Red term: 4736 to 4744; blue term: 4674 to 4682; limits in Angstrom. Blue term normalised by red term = 11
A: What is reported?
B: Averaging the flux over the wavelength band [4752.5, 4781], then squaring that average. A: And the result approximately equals 239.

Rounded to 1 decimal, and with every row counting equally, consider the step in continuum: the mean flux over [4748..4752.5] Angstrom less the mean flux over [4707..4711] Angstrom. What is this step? -2.7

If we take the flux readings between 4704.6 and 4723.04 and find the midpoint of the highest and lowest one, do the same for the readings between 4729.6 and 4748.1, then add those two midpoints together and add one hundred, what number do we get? 137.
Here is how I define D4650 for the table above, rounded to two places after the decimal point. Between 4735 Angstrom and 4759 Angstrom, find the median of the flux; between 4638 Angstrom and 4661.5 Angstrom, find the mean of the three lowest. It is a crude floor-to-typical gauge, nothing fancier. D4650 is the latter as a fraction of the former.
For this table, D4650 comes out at 1.39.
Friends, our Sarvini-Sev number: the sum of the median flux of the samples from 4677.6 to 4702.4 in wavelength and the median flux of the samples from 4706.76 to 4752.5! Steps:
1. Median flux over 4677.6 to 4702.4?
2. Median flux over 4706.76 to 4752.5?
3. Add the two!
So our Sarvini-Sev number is 42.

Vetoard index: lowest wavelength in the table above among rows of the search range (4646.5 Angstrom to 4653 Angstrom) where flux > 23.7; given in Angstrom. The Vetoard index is 4647.00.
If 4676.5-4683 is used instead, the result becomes 4677.05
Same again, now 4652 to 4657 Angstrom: 4652.35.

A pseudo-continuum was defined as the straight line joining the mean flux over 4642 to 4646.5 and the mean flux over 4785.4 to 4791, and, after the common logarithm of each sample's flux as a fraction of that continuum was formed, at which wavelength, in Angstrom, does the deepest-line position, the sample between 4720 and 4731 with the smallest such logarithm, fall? 4721.42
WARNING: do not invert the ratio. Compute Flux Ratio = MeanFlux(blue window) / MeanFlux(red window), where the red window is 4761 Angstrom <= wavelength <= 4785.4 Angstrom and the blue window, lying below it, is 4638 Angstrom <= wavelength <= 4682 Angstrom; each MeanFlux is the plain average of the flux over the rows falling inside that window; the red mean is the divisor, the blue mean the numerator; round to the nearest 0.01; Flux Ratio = 1.65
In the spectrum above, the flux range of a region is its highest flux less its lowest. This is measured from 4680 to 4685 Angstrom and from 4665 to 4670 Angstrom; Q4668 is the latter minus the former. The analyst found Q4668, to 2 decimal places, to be 0.15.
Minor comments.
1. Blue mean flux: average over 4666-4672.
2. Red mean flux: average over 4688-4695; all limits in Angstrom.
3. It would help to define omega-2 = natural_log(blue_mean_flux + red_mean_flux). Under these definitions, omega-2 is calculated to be 3.87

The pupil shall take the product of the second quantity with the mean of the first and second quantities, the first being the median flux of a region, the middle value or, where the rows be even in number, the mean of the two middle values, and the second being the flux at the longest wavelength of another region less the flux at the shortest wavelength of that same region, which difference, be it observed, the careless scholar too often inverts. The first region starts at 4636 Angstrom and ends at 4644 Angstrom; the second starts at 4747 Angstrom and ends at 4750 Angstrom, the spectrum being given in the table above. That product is 22.6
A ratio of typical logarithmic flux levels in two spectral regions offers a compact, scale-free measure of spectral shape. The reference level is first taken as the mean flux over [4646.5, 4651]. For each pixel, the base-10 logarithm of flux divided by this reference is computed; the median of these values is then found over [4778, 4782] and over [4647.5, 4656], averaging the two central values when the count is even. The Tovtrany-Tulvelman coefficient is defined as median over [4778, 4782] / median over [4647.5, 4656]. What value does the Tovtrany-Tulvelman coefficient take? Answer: 15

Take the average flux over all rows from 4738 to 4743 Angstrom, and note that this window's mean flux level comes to 17.1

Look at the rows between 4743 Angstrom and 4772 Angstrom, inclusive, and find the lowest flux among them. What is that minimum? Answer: 14.59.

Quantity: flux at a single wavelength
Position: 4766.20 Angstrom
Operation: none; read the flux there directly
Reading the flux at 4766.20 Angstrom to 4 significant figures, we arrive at 15.90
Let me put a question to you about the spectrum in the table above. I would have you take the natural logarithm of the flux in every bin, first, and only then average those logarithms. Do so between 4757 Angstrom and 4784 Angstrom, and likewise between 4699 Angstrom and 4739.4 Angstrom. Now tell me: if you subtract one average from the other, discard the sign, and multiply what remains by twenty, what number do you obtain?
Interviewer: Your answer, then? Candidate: 4.6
